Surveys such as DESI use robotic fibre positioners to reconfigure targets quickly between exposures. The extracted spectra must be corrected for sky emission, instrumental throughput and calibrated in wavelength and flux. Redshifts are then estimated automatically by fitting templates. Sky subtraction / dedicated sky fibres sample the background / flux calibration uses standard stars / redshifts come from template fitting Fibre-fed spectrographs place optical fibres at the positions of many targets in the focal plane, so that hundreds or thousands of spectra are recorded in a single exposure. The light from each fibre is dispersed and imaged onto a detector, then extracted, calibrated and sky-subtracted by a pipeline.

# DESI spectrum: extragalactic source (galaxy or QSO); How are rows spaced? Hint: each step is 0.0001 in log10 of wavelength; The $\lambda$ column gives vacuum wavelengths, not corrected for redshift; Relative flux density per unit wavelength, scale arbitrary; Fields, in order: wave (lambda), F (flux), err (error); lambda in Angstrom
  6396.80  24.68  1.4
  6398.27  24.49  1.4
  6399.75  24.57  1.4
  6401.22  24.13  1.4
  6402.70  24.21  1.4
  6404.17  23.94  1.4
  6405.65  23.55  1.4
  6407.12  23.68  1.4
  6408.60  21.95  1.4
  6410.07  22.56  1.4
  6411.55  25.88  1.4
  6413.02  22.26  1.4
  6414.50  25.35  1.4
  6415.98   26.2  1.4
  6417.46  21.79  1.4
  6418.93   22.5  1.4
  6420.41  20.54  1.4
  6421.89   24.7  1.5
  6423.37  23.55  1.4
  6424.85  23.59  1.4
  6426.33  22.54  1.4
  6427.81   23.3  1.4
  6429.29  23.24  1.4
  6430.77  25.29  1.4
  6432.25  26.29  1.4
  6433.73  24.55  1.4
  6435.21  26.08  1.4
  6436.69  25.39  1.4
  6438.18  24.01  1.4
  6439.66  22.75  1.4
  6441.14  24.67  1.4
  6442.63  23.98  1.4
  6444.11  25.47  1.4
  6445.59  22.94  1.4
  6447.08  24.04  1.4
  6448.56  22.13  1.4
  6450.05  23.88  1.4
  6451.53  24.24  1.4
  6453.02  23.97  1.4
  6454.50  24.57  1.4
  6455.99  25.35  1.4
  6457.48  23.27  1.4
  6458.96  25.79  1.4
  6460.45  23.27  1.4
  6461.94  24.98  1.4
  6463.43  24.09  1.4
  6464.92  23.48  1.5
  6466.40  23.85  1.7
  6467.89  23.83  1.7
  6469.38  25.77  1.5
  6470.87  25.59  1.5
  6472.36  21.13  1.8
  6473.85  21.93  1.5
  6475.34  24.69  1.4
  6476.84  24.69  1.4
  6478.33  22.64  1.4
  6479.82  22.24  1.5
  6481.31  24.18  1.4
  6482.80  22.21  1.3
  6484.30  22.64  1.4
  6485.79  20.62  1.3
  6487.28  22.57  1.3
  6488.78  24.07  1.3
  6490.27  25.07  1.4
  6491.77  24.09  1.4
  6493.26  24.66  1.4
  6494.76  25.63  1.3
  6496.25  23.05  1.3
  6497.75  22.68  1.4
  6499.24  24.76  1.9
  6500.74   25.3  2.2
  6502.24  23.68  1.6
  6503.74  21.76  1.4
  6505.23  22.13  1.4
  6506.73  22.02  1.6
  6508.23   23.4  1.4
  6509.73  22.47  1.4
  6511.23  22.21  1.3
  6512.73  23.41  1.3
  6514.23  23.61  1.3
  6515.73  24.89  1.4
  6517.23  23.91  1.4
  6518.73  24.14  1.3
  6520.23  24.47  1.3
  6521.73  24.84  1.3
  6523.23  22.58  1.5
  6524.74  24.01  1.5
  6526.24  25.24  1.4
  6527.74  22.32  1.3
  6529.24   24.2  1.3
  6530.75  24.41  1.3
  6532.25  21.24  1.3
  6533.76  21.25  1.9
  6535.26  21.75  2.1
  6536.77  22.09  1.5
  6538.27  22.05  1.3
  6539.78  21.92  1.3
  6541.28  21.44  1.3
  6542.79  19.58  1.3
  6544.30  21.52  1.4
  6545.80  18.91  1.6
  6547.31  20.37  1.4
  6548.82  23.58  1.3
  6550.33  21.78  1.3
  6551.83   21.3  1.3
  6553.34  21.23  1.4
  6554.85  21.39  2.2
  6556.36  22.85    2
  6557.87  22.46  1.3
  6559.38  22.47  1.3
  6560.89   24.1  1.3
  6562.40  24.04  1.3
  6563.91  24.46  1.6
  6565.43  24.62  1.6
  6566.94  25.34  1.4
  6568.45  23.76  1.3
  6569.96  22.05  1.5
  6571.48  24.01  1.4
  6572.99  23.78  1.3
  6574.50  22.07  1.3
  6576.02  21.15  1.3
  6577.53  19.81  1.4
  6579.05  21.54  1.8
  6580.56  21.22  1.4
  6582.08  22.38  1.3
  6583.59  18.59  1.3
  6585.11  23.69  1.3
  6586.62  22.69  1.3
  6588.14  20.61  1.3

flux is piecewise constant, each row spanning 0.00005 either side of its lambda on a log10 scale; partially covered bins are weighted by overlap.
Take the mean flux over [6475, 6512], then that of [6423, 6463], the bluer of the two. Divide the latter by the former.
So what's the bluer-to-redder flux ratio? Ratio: 1.04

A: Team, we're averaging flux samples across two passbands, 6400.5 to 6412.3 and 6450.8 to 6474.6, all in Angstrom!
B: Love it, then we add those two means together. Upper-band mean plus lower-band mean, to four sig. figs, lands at 47.81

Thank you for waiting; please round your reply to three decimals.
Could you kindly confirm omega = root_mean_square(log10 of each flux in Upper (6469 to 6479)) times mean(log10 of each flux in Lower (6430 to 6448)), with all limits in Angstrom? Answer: 1.913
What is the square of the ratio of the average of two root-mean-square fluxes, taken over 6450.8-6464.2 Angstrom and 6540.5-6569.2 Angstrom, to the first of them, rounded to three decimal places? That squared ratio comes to 0.921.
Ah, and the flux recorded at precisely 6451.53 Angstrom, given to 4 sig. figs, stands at 24.24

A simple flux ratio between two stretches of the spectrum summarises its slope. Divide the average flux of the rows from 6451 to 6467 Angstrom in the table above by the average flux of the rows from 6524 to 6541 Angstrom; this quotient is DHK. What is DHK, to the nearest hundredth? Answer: 1.07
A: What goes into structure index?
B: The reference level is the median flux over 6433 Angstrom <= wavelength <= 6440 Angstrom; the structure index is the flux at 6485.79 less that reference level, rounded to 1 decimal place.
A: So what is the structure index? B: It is -3.9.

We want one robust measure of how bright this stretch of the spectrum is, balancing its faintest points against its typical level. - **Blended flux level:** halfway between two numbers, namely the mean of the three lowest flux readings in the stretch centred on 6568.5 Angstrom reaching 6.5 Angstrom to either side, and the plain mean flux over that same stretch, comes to 23.2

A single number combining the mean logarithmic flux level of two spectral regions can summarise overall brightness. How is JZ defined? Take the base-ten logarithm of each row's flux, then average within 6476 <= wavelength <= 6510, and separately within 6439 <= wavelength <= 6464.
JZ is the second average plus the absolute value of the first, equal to 2.75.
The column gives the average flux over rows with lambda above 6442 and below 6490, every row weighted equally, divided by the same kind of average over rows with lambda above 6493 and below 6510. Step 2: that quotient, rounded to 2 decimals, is 1.01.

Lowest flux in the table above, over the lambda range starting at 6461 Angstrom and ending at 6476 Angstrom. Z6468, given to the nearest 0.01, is 21.13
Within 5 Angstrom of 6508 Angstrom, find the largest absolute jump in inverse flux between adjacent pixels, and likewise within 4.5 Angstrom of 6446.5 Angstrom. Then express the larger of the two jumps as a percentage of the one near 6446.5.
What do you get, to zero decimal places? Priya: 100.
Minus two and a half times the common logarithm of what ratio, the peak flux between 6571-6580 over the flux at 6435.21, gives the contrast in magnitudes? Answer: 0.09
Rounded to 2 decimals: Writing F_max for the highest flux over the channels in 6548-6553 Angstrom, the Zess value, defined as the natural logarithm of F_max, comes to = 3.16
